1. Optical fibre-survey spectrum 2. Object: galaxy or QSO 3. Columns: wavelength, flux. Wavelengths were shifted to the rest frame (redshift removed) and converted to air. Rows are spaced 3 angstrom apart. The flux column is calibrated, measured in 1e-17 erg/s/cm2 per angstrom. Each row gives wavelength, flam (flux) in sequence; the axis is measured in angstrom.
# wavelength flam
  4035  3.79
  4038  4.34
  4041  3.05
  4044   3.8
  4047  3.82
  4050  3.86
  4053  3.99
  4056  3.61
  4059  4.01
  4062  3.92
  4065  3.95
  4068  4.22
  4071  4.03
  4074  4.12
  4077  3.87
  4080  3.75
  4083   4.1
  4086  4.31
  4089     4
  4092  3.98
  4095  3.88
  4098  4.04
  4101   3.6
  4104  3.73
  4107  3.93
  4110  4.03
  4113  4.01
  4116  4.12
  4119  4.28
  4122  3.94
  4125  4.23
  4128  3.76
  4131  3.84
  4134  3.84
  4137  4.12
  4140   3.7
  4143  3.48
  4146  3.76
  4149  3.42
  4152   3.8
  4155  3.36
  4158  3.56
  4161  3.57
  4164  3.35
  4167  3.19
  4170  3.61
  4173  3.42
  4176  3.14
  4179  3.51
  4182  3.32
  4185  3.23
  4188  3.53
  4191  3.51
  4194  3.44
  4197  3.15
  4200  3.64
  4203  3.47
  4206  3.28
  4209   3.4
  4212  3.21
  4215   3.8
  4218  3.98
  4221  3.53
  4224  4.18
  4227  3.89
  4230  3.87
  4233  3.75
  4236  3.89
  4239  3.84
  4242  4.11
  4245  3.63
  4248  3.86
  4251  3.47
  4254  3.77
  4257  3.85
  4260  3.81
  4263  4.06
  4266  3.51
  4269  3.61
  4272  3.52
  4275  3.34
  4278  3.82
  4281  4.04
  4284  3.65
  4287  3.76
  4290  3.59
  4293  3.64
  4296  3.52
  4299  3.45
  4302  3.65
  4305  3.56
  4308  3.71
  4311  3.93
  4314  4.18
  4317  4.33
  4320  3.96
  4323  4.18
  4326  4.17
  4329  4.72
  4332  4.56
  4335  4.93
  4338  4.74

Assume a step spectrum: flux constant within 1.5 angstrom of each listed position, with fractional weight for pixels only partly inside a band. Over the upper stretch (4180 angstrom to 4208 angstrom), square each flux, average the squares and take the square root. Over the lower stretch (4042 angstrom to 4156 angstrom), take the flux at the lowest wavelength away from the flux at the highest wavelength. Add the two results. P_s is 3.0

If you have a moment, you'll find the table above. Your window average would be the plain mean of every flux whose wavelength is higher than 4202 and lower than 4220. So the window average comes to 3.5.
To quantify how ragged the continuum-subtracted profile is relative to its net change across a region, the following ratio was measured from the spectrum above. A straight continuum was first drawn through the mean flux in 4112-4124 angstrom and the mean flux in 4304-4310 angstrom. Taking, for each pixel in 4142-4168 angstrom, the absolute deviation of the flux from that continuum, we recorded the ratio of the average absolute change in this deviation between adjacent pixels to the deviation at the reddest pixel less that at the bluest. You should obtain 1.1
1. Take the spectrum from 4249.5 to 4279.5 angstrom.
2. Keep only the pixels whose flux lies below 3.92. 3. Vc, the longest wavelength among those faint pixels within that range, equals 4278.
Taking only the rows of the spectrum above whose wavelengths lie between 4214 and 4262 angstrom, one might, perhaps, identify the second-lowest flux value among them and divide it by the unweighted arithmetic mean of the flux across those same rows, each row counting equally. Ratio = 0.922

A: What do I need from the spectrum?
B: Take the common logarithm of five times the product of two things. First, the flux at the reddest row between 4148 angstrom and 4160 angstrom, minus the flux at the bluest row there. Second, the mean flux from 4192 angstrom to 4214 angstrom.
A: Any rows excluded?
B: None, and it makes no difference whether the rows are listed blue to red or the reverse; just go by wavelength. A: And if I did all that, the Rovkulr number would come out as 0.37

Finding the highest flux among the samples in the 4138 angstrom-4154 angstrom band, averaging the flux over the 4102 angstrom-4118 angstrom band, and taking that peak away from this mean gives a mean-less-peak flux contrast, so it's 0.16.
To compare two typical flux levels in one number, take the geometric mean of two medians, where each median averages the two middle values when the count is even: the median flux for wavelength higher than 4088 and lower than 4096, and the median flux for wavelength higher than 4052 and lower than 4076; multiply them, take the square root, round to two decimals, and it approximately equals 3.99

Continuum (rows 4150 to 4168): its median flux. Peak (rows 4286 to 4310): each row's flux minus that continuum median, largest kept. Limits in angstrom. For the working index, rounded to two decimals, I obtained 0.30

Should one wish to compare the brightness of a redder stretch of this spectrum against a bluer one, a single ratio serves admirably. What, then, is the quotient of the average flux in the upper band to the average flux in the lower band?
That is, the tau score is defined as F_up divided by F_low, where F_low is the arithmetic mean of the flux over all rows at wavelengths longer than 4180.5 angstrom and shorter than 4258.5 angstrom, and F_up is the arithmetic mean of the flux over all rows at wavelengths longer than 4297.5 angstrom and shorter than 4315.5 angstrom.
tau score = 1.03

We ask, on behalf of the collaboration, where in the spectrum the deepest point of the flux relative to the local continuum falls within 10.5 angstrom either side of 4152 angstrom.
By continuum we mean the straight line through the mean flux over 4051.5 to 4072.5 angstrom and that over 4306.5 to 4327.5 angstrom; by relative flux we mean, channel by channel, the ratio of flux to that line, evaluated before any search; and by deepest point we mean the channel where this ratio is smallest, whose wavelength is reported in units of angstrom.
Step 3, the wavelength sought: 4155 angstrom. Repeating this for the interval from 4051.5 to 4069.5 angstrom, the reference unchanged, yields 4056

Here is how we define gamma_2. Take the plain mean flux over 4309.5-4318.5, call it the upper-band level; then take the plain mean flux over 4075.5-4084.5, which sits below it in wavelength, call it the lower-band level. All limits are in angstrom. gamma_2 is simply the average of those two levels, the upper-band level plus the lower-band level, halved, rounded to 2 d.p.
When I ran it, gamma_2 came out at 4.03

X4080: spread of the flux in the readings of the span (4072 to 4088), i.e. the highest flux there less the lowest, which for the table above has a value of 0.56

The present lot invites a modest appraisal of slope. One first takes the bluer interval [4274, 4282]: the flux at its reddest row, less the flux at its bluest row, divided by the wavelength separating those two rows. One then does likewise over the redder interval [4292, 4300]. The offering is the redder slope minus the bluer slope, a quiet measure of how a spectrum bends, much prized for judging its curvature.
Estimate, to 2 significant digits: -0.15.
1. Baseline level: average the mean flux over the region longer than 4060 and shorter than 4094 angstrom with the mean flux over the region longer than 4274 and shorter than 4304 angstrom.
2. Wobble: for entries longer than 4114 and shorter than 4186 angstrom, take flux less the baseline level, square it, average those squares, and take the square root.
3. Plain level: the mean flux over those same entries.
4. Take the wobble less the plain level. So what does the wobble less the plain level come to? -3.3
